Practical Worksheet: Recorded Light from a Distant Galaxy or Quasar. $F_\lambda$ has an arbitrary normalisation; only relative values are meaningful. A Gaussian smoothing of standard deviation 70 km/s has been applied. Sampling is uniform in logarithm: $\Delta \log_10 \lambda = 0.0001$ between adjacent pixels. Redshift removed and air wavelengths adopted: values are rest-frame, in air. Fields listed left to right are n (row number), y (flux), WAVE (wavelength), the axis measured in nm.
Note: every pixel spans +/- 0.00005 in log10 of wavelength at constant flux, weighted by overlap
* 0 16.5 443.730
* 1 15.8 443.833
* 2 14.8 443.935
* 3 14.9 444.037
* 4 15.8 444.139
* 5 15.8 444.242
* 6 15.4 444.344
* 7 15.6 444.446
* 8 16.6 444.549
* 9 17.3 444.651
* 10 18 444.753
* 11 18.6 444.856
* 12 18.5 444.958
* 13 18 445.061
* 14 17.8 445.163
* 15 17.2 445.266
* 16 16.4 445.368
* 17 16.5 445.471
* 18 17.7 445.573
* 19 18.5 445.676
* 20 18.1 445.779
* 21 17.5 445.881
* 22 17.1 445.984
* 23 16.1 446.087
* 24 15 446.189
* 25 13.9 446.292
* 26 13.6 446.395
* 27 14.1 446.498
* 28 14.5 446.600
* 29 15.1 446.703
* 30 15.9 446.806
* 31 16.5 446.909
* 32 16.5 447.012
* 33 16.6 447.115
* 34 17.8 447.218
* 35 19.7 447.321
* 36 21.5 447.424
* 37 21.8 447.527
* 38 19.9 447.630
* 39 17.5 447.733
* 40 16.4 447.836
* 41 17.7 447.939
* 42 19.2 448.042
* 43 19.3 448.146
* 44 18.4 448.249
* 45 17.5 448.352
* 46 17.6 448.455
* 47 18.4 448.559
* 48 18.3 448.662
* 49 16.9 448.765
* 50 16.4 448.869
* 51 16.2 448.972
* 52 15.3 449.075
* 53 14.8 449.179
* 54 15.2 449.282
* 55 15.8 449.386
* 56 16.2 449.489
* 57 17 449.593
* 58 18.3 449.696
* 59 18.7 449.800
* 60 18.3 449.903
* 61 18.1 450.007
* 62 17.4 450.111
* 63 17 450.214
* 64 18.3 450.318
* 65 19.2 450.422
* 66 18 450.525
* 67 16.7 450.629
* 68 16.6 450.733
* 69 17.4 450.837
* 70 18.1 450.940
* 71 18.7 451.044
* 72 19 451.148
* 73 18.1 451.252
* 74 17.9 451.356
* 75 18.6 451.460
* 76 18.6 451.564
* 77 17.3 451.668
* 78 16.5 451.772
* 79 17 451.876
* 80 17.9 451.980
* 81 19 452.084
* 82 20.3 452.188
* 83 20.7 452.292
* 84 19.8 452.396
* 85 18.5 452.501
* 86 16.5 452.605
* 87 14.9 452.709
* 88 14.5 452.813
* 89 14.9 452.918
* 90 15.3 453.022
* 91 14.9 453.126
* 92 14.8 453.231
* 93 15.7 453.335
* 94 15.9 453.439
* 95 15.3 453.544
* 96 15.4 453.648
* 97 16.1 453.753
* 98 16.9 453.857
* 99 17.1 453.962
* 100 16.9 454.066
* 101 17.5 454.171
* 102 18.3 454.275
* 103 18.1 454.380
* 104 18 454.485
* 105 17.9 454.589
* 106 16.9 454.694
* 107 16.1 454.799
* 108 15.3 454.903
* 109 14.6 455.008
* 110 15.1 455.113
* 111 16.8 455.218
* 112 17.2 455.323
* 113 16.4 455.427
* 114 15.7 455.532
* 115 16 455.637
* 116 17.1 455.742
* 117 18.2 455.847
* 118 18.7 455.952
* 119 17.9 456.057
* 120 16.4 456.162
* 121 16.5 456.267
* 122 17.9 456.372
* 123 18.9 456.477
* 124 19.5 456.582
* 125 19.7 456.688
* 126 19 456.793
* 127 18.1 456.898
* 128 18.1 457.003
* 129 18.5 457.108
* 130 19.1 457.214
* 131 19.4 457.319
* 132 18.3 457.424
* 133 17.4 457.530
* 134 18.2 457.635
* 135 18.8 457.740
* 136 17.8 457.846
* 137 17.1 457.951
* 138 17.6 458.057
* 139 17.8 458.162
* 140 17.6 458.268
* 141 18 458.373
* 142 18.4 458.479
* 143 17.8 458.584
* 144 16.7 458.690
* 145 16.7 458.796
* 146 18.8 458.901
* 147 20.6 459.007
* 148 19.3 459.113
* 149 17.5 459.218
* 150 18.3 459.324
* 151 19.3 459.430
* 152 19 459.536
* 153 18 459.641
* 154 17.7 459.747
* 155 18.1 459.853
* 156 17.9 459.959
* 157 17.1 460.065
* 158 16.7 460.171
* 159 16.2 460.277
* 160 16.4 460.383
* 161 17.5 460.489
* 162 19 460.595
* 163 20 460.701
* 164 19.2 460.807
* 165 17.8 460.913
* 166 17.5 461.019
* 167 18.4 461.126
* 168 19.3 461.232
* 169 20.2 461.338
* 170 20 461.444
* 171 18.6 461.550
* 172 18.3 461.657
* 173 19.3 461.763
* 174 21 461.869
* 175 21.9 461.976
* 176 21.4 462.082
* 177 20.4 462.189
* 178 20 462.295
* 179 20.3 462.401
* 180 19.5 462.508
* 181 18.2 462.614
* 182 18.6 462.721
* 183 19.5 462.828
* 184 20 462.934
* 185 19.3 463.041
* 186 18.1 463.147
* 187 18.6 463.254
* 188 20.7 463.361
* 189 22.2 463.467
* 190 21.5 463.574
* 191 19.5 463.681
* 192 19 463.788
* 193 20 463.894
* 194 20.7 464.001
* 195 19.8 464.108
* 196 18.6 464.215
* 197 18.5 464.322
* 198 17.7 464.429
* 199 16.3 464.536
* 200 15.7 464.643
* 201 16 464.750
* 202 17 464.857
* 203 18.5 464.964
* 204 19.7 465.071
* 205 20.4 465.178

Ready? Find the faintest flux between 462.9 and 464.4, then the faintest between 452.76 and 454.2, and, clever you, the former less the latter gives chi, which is 3.6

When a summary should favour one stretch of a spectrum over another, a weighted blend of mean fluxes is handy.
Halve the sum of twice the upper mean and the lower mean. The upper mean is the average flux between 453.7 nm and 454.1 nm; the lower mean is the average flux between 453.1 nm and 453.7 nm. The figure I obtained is 24.4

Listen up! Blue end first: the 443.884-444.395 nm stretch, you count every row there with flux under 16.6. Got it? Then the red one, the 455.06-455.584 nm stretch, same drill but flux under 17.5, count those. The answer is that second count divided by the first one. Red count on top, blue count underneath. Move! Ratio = 1.0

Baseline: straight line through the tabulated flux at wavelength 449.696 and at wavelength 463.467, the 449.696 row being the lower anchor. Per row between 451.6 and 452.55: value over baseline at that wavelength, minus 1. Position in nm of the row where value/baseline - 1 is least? 451.772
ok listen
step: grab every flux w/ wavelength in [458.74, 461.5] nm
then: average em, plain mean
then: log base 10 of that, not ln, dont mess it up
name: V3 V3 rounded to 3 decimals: 1.263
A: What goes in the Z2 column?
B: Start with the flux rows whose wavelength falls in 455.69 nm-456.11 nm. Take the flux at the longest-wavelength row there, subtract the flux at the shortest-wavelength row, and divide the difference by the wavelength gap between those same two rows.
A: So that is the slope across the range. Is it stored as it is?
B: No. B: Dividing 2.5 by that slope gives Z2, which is 1.0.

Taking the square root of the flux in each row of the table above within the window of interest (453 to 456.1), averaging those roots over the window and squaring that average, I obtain 16.5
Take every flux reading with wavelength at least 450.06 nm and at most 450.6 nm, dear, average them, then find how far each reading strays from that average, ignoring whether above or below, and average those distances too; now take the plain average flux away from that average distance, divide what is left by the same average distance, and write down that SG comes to -28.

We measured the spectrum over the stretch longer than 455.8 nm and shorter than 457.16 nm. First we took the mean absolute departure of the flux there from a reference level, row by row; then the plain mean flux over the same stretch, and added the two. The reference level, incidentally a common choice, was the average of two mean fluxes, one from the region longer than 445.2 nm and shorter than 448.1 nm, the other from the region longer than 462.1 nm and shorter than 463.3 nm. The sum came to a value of 19.0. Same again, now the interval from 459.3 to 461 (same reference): 18.9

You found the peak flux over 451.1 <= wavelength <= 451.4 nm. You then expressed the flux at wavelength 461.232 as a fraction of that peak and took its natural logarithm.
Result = 0.02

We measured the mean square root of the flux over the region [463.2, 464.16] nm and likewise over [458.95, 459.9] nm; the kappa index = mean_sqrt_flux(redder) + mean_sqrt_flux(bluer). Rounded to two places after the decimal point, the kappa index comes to 8.81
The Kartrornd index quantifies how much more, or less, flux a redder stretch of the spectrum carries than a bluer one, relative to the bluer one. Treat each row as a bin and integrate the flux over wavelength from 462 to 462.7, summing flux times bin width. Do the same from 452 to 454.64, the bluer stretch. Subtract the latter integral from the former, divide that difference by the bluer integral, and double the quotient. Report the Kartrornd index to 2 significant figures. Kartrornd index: -1.4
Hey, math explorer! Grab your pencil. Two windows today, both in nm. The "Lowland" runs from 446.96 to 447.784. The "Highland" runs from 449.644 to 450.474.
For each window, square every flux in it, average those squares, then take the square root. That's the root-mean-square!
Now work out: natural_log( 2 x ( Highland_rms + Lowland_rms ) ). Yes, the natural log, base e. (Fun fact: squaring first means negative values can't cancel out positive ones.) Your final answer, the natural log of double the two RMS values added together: 4.31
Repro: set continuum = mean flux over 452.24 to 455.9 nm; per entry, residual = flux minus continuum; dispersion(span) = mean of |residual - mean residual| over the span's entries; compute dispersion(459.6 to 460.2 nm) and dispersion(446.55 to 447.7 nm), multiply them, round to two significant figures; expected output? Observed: 0.97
